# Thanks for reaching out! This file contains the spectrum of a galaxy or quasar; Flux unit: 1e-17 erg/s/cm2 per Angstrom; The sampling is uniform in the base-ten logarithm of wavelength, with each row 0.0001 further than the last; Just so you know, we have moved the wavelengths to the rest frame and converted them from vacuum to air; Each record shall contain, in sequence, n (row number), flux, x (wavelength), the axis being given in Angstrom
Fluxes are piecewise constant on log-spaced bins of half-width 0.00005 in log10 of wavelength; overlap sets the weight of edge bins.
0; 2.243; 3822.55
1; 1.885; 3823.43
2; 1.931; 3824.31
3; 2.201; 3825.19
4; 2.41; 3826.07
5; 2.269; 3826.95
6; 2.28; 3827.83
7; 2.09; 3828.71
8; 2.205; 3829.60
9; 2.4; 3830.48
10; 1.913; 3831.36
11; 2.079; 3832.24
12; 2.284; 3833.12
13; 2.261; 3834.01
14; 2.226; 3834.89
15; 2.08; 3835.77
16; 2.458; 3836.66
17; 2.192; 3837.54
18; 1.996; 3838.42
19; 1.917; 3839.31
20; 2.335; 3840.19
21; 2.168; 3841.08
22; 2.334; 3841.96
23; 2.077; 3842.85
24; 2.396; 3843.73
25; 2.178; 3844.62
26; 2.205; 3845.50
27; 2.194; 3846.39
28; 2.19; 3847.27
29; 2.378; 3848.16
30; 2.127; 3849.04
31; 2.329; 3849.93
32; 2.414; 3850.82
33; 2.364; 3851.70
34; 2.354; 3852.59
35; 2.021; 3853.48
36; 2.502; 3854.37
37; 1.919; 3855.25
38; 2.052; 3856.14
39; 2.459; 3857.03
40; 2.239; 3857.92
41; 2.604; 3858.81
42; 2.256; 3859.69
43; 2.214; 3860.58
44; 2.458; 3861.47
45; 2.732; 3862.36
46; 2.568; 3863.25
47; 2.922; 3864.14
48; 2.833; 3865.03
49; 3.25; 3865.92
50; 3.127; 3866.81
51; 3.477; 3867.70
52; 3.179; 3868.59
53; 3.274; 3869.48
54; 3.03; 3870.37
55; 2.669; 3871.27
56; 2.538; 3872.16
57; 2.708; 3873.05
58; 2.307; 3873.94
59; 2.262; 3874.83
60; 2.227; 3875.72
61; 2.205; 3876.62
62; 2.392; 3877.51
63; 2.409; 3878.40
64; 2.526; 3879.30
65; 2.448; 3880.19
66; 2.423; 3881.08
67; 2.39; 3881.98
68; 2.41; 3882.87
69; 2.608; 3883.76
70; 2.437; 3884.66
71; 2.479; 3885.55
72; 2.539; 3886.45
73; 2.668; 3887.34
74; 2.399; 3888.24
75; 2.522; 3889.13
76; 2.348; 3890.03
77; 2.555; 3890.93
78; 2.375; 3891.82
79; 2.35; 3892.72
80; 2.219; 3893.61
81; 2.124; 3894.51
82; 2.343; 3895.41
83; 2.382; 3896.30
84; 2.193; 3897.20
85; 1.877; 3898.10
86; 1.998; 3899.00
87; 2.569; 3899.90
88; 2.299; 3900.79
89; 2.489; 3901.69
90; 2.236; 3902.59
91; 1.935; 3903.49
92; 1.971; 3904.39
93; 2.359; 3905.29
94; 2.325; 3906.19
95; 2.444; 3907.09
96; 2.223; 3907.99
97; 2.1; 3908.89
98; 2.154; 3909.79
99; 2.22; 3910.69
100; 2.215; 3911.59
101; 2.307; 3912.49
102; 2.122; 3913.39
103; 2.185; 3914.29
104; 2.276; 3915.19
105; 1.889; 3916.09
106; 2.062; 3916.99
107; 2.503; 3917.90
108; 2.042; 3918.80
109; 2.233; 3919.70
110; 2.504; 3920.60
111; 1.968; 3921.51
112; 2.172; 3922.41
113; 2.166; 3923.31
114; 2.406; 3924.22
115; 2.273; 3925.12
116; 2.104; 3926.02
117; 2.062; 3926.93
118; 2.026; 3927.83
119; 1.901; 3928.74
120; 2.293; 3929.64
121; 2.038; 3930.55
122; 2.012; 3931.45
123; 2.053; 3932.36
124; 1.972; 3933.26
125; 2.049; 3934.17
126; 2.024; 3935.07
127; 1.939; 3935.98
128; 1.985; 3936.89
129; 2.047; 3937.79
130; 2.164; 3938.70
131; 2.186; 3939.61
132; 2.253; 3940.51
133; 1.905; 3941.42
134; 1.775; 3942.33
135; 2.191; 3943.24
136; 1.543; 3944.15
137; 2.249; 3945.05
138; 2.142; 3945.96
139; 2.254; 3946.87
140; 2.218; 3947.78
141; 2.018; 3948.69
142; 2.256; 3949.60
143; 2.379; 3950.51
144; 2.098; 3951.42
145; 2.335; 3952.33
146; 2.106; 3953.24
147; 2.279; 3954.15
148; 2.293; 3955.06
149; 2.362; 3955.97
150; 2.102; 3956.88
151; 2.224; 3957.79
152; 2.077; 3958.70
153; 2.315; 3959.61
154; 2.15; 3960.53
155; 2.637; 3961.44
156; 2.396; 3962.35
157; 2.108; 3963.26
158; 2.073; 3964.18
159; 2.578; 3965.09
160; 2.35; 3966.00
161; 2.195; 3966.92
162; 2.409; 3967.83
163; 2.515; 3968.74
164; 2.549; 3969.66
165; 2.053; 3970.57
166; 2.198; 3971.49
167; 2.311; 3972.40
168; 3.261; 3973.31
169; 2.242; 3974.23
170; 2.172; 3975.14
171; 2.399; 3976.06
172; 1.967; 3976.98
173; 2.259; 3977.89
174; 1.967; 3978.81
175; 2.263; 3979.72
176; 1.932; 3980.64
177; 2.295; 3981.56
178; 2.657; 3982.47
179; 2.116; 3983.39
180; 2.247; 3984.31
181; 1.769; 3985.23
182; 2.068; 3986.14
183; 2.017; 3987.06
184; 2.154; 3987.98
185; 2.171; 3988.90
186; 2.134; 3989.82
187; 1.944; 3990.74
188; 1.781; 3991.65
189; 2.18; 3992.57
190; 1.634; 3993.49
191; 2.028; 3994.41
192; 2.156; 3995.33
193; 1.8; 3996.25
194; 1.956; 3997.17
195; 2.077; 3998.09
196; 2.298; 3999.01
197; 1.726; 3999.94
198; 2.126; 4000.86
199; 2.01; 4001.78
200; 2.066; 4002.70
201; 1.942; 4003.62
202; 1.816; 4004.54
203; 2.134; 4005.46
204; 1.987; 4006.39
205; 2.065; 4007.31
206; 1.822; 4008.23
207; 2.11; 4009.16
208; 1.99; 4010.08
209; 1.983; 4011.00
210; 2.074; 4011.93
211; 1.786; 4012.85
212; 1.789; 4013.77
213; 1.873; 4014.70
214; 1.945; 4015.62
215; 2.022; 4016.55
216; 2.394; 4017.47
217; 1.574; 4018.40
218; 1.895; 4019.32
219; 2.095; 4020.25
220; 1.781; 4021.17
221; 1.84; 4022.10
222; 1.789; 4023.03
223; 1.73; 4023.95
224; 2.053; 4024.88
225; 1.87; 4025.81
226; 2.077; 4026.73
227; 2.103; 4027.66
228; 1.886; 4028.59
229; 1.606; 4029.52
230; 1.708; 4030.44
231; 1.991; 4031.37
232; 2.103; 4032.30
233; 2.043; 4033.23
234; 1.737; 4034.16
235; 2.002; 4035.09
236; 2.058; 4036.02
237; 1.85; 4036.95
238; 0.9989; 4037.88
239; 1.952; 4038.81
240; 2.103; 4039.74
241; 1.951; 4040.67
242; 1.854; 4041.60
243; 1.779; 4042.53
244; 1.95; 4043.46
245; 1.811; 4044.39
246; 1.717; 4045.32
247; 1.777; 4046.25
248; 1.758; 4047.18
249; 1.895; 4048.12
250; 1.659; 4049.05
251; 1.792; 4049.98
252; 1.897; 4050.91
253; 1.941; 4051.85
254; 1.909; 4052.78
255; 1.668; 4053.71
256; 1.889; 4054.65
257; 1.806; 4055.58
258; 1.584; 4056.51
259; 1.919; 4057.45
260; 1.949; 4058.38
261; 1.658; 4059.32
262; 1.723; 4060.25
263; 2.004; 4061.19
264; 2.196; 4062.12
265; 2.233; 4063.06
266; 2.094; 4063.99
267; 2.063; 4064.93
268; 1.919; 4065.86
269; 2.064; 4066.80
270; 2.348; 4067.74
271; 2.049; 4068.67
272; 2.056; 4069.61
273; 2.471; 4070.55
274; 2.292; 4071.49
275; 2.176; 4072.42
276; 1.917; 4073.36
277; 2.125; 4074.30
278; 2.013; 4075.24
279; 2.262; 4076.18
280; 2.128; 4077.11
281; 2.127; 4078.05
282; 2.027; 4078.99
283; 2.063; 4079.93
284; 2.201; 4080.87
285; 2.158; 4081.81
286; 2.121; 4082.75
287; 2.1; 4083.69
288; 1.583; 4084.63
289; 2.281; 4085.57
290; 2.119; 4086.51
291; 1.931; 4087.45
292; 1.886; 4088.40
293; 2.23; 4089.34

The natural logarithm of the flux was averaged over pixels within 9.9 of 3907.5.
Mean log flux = 0.782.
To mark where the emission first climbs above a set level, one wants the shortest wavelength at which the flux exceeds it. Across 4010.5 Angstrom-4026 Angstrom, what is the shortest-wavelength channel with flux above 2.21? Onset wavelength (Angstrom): 4017.47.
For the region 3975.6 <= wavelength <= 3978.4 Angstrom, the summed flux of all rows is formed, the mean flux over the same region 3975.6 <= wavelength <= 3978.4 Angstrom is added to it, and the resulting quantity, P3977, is 8.8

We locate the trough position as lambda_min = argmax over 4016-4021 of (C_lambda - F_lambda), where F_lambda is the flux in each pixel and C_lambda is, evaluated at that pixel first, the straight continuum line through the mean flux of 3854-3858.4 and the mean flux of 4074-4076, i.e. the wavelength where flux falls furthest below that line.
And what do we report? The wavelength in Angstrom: 4018.40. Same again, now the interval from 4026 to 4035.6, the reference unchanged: 4029.52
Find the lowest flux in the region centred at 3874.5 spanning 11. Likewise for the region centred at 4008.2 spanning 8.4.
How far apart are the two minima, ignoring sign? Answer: 0.39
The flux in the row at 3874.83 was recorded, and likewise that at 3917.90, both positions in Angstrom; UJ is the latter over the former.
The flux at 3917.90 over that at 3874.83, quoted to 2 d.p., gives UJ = 1.11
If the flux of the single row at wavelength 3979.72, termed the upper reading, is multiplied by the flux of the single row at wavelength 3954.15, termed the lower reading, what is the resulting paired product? 5.2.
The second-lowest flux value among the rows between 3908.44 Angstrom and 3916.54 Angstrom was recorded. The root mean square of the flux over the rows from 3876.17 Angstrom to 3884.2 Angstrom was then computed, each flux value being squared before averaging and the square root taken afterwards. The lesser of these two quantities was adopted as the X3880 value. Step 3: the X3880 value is 2.10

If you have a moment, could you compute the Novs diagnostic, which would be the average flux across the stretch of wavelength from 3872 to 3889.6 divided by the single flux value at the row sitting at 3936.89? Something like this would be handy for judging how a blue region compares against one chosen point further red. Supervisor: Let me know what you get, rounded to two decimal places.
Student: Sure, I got 1.23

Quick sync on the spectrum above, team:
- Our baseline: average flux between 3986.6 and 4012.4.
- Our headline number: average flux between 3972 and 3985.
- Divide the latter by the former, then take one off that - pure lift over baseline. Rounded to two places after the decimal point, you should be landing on 0.14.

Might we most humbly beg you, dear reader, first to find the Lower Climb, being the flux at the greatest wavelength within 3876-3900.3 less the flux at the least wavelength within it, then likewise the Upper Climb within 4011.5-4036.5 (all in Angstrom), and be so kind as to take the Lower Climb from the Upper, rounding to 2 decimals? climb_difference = -0.38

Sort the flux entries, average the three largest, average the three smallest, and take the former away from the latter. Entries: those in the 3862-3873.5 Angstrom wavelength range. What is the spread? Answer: -0.74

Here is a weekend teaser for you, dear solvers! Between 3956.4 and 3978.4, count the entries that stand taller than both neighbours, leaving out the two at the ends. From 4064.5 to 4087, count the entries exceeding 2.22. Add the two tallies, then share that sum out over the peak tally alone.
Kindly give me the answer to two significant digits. 1.7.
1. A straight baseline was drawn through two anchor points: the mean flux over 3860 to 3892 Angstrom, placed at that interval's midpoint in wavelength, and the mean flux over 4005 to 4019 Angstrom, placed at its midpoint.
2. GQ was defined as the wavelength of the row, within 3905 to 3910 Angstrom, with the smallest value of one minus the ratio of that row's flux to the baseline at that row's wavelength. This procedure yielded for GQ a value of 3907.09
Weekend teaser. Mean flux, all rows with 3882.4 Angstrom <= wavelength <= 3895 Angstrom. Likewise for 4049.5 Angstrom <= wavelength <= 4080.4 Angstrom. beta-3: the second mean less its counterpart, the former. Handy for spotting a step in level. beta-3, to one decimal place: -0.4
